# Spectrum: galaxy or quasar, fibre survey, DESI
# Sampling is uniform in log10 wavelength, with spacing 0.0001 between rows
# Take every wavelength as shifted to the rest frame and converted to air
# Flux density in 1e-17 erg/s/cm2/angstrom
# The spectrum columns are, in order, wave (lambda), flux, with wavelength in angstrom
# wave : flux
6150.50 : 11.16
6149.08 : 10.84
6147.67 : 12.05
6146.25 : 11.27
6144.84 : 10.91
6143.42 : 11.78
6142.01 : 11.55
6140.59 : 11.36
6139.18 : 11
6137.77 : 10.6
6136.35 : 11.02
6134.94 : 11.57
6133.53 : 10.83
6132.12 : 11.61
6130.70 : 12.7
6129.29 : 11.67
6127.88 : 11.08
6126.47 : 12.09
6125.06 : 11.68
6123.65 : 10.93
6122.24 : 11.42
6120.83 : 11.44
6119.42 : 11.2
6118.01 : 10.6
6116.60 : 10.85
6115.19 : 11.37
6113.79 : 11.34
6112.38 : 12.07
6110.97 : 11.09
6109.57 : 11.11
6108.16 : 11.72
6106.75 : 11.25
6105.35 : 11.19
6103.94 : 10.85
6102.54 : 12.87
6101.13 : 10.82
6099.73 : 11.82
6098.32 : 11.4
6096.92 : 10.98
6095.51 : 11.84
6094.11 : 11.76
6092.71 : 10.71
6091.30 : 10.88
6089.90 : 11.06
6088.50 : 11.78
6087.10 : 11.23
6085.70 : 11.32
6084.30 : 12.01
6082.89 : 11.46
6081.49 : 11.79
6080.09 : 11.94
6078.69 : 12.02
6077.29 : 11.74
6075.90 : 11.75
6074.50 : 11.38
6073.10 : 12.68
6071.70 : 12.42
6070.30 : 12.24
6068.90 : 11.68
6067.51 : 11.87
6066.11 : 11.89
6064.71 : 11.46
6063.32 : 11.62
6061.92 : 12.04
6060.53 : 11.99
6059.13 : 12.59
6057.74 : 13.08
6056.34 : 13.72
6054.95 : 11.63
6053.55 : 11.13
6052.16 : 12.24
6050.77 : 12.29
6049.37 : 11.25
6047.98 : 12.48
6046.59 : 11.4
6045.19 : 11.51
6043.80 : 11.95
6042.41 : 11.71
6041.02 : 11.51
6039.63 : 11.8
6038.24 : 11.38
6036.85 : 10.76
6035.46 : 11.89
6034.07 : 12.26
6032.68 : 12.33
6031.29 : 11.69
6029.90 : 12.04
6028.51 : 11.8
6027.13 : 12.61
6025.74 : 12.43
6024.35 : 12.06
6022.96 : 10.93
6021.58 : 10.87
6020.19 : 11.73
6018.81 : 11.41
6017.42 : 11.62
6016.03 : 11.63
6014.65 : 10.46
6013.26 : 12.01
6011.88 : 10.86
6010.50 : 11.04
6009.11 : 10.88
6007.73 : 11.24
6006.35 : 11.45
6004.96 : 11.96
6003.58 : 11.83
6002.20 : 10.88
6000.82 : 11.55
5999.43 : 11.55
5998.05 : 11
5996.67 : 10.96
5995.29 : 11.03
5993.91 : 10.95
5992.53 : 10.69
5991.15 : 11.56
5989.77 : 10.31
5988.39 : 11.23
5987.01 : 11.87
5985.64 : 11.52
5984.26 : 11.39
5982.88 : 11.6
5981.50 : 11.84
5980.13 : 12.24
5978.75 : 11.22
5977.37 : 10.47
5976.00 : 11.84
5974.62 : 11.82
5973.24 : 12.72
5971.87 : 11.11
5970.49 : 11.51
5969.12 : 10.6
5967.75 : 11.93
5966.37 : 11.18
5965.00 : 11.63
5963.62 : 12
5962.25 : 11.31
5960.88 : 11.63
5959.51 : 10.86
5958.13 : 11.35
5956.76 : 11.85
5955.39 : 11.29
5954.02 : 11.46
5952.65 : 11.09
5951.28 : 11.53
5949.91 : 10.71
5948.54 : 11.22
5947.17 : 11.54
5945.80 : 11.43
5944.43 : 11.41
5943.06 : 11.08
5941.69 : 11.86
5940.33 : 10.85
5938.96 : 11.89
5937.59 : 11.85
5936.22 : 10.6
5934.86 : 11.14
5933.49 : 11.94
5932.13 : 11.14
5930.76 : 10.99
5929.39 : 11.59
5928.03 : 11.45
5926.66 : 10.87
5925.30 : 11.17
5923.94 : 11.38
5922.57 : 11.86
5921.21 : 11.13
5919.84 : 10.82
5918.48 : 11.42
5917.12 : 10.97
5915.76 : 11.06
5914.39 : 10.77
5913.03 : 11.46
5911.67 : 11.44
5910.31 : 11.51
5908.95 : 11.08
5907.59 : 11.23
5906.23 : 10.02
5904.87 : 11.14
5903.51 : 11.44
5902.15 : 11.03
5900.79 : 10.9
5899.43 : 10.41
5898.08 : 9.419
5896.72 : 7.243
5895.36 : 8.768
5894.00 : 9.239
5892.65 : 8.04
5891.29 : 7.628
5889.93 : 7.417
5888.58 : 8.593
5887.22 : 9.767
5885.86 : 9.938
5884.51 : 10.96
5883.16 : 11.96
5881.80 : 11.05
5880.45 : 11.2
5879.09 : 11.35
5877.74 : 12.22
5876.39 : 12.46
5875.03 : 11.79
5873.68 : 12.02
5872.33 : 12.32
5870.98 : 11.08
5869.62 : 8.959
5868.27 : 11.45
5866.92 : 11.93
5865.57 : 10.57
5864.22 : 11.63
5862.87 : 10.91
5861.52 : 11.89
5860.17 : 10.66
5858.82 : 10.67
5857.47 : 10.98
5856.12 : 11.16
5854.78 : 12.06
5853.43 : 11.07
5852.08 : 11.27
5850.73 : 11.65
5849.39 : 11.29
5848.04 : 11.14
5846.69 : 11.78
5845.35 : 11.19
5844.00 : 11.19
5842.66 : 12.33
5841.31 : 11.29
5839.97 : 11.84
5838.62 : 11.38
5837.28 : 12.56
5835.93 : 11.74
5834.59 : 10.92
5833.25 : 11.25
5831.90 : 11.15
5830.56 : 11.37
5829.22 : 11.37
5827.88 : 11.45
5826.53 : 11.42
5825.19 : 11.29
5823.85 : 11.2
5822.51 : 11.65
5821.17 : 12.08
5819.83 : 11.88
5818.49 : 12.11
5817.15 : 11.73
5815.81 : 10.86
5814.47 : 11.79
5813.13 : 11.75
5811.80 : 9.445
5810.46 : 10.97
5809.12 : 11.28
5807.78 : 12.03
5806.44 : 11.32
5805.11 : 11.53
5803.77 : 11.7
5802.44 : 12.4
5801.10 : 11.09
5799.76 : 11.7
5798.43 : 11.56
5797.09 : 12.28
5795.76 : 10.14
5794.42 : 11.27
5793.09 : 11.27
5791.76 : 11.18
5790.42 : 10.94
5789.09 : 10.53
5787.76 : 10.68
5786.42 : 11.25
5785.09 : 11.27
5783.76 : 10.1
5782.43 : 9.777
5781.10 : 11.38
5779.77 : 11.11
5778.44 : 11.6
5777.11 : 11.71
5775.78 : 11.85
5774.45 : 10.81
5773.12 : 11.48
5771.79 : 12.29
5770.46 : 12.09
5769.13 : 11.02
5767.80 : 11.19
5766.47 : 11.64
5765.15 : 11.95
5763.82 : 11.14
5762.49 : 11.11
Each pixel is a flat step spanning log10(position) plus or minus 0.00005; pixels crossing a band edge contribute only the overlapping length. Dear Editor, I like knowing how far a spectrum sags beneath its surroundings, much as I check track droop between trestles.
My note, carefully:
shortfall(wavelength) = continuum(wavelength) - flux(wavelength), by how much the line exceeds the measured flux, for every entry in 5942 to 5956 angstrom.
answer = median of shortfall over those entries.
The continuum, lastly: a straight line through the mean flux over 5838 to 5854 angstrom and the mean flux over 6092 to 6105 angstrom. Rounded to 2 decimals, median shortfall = 0.10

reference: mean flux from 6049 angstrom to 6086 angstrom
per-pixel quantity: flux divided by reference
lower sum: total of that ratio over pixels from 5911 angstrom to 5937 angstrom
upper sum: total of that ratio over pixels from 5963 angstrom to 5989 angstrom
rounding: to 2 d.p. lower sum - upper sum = -0.54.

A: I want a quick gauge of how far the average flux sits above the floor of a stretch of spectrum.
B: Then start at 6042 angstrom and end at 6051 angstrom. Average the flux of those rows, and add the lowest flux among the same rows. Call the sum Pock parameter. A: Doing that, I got 23.0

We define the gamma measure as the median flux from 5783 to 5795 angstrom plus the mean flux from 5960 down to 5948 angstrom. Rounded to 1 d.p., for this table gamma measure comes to 22.4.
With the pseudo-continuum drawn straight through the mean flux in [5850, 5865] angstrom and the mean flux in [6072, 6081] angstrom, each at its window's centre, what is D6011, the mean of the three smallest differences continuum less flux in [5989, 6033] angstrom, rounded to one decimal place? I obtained -0.7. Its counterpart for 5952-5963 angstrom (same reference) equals -0.1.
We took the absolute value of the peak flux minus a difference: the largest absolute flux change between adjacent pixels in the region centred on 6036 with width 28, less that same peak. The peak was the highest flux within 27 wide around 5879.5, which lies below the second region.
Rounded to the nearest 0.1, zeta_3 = 23.7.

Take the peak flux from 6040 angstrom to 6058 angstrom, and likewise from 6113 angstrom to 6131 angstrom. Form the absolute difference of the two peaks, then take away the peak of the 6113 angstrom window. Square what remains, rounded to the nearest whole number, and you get 136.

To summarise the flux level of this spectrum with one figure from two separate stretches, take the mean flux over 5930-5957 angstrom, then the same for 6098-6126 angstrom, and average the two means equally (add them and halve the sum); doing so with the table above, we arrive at 11.3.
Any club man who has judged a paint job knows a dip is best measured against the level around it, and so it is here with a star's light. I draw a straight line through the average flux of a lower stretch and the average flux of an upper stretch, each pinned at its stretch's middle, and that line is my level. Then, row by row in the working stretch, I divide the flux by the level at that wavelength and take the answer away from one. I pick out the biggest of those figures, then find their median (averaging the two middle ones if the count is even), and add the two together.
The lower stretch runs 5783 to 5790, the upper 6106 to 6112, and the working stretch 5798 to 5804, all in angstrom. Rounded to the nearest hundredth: -0.11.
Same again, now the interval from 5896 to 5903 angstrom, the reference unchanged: 0.39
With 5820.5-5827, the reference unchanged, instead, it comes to -0.09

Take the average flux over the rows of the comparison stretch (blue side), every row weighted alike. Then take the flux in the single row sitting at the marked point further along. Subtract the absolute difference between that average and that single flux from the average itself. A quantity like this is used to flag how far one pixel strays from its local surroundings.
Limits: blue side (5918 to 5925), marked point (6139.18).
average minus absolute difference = 11.0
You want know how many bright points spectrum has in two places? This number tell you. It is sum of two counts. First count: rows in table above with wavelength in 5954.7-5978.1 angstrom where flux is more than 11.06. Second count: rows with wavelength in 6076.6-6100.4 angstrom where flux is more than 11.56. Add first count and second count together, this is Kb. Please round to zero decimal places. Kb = 23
